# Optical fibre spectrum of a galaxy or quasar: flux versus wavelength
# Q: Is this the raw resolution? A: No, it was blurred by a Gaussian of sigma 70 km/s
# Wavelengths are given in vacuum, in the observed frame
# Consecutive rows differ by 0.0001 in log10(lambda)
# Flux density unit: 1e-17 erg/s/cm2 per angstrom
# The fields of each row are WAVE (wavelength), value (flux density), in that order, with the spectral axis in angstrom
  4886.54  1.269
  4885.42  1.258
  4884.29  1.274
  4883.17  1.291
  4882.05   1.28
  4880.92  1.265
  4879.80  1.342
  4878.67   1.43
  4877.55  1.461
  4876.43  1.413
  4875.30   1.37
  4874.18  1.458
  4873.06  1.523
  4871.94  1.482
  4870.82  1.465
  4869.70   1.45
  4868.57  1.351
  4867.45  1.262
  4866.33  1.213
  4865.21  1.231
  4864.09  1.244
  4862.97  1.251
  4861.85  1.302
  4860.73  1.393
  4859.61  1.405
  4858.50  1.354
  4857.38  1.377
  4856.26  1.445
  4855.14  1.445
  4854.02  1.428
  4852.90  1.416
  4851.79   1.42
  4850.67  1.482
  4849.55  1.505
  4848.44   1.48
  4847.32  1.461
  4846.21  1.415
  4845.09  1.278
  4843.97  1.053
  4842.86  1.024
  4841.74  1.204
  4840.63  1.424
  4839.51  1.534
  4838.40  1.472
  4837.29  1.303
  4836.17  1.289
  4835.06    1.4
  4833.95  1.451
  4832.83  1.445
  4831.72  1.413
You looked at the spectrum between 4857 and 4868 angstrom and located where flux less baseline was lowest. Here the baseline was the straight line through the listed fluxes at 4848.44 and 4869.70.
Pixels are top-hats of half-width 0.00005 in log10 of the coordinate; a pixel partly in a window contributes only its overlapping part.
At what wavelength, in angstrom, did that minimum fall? 4866.33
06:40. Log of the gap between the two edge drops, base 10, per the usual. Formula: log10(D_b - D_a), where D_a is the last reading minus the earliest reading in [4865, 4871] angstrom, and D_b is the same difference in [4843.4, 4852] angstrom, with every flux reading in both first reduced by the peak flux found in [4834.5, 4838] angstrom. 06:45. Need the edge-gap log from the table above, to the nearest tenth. -0.9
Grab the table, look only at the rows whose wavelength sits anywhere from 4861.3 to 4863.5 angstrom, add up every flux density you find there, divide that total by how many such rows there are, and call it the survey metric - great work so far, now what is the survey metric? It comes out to 1.28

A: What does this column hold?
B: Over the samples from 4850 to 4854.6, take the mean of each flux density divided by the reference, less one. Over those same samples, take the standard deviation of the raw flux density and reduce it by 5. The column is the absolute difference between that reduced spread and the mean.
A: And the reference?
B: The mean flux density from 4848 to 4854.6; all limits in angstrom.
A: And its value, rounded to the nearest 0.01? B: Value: 4.96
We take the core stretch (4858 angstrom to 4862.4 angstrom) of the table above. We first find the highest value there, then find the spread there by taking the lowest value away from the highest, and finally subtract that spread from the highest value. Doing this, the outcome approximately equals 1.30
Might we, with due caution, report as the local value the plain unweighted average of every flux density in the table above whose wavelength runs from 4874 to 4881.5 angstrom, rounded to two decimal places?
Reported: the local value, 1.39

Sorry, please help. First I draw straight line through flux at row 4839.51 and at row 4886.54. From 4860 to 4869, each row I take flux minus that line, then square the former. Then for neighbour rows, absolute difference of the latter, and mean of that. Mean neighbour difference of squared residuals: 0.008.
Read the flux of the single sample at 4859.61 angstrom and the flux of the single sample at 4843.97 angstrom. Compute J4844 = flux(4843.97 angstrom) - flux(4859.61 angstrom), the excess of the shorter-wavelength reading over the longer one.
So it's -0.4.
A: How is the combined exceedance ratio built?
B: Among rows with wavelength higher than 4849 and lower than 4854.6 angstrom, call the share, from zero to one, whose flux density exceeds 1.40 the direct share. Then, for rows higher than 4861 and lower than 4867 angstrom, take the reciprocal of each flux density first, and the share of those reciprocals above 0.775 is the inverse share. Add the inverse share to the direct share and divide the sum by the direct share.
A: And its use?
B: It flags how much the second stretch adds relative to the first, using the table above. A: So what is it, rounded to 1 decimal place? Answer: 1.8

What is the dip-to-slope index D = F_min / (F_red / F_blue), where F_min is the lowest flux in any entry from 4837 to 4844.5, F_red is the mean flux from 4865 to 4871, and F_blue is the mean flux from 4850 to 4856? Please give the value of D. 1.11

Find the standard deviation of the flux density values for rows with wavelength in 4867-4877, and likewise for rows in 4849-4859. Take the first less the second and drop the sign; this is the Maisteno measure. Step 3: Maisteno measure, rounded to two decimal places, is 0.03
